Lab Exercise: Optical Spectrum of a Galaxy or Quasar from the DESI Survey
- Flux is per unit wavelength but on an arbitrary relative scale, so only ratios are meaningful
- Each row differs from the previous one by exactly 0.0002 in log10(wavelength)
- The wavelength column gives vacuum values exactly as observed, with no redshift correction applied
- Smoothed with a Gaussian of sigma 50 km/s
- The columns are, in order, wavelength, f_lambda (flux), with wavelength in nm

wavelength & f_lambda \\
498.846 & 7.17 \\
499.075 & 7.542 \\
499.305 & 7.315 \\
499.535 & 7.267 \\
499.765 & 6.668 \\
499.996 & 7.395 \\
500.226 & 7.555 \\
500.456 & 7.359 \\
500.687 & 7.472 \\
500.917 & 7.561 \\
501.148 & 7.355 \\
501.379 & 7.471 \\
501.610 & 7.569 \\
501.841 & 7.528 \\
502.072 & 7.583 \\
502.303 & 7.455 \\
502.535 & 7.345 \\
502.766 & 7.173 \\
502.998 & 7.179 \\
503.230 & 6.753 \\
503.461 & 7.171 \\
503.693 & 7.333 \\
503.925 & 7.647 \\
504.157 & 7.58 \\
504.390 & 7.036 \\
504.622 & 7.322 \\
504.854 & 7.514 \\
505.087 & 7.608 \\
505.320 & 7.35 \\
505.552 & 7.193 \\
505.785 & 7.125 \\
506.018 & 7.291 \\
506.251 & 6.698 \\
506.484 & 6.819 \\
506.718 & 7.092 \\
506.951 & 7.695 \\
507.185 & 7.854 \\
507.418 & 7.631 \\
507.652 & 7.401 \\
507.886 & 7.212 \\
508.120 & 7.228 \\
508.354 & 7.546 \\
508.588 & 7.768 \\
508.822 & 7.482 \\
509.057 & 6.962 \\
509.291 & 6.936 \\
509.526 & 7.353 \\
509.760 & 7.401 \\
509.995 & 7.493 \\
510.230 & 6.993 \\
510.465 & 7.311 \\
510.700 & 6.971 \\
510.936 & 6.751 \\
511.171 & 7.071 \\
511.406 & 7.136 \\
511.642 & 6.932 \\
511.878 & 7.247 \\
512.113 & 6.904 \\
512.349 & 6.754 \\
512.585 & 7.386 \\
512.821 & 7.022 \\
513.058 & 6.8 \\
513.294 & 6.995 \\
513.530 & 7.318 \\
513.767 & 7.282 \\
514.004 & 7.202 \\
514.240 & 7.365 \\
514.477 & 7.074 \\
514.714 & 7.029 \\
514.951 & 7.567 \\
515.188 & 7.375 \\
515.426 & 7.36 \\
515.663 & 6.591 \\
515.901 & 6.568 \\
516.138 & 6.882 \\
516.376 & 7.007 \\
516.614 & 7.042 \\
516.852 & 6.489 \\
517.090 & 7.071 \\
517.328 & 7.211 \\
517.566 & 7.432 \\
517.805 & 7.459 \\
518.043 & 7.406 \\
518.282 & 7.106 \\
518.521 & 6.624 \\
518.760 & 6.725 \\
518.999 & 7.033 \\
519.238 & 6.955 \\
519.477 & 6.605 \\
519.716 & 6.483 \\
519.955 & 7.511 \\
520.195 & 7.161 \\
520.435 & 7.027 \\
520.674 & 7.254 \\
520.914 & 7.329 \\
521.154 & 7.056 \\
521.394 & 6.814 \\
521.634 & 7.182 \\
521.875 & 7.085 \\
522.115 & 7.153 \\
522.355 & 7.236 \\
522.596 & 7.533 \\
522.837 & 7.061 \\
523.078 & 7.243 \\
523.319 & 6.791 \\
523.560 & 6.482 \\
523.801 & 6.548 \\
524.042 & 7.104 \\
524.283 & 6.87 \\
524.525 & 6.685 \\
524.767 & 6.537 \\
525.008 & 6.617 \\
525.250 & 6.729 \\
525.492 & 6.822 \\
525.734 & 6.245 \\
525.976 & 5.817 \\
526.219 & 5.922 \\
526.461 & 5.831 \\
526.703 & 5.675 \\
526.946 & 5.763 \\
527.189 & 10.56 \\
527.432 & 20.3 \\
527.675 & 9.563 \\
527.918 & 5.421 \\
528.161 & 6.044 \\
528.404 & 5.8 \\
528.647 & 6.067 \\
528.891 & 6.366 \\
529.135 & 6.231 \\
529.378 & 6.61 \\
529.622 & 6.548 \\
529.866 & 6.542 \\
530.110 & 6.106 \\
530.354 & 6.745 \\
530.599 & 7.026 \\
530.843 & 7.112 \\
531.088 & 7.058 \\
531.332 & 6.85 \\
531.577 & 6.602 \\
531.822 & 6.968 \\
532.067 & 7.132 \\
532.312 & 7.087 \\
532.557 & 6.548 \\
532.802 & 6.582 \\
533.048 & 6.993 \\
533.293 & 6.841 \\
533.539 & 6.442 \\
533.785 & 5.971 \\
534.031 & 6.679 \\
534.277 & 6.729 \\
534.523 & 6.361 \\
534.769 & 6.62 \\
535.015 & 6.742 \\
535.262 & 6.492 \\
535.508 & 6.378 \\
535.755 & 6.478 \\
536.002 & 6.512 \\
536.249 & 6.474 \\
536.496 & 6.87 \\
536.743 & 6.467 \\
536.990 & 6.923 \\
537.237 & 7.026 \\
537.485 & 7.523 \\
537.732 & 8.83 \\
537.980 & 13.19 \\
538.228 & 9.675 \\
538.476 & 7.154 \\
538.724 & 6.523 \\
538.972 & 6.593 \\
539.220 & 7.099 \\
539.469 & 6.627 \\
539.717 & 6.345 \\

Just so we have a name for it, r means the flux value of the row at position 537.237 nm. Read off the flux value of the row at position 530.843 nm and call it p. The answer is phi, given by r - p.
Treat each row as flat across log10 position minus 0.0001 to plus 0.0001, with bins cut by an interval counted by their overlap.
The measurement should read -0.1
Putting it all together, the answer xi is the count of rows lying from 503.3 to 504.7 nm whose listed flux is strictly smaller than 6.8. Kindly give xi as 0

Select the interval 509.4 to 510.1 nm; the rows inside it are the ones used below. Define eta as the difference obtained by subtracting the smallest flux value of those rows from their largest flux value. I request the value 0.14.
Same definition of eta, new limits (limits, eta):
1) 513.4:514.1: 0.12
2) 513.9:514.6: 0.29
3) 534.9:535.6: 0.36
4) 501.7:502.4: 0.13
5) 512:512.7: 0.63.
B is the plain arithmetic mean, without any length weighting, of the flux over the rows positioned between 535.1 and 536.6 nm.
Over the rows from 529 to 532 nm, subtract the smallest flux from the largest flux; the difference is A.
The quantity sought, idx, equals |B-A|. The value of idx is 5.5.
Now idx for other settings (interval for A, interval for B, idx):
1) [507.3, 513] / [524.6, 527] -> 5.2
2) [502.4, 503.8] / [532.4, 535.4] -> 6.0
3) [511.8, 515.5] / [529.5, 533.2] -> 6.0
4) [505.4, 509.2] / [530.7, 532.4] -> 5.8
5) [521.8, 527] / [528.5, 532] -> 4.8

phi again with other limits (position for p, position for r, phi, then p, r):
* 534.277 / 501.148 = 0.6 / 6.729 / 7.355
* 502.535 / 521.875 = -0.3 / 7.345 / 7.085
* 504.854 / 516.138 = -0.6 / 7.514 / 6.882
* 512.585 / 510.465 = -0.1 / 7.386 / 7.311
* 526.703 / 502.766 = 1.5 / 5.675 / 7.173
